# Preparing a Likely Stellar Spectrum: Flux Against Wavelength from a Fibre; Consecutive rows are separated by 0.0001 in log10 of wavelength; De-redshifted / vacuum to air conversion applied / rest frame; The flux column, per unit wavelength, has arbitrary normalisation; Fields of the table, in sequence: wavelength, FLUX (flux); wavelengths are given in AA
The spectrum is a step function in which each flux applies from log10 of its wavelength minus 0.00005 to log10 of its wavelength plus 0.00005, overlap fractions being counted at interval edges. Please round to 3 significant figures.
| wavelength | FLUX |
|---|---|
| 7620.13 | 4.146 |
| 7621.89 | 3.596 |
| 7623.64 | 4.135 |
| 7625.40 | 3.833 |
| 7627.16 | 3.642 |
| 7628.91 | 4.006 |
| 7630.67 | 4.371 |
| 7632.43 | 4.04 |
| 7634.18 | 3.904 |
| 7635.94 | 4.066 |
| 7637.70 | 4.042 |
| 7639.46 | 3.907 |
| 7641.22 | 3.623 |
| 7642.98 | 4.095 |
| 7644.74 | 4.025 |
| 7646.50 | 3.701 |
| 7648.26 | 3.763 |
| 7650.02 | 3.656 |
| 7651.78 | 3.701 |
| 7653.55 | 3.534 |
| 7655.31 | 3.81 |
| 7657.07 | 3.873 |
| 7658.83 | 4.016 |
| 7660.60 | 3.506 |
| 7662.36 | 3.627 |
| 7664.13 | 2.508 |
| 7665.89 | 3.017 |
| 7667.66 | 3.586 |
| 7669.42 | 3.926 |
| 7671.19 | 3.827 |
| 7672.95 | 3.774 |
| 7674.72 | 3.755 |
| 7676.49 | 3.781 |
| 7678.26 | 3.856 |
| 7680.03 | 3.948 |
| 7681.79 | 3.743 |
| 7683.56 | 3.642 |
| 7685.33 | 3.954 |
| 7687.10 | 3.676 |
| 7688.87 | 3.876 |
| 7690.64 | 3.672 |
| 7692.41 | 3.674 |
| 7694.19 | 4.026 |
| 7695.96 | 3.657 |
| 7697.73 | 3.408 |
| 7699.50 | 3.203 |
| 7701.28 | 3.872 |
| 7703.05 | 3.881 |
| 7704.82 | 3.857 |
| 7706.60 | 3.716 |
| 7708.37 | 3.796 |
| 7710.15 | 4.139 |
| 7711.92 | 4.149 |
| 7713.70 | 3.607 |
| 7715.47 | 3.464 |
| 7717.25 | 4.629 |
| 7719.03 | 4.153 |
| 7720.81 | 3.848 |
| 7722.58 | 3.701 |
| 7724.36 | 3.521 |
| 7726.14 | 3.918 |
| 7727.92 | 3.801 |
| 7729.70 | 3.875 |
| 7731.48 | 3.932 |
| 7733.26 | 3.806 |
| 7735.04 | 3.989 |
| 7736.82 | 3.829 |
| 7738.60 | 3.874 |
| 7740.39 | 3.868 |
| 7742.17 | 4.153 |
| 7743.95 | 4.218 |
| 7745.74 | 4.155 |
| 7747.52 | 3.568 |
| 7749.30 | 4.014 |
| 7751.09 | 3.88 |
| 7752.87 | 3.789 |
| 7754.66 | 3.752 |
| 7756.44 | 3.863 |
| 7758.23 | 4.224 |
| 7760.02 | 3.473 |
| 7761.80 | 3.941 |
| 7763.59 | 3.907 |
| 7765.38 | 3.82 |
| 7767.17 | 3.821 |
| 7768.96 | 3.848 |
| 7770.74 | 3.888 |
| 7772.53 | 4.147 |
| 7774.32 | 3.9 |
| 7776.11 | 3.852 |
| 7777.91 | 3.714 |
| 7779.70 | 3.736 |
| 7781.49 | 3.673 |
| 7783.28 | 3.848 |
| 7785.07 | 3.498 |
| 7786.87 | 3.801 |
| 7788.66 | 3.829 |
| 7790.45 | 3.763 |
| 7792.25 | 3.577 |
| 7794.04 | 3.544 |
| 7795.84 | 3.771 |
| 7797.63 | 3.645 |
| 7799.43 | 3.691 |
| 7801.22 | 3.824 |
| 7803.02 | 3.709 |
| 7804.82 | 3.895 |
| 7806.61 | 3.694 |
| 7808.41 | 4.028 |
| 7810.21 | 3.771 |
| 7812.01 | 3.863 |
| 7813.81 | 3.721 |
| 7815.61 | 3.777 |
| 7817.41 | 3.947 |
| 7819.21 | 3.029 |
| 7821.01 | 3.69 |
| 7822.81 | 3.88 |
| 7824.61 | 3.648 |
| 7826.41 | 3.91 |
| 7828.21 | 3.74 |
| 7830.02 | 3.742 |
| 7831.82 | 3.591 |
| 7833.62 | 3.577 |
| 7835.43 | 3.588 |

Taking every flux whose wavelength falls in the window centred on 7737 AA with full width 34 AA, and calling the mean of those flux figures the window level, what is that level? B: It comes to 3.88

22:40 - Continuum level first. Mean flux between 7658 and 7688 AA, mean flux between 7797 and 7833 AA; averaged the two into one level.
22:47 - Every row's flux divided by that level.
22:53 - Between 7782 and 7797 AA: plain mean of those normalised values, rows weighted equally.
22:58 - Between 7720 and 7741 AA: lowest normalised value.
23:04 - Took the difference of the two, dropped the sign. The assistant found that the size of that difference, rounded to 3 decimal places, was 0.049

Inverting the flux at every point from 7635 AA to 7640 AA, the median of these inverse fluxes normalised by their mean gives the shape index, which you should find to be 0.99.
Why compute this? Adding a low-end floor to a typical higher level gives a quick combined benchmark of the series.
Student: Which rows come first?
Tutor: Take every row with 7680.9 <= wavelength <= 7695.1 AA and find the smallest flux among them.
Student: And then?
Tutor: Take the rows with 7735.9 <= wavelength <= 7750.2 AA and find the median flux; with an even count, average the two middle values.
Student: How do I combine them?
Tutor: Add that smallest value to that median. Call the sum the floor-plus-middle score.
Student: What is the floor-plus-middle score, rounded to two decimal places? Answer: 7.59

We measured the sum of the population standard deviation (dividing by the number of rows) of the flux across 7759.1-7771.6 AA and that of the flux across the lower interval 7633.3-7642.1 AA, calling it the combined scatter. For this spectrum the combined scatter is 0.30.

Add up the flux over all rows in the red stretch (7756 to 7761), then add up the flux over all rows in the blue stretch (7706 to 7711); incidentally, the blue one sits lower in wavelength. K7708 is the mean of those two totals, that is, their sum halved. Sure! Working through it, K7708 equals 11.6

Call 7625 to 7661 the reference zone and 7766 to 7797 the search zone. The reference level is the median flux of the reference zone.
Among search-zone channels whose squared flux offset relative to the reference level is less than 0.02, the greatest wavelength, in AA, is 7795.84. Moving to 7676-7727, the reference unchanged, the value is 7726.14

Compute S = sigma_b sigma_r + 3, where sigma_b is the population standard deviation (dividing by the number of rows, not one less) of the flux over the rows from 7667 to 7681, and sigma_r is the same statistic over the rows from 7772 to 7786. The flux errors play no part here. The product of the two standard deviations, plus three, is 3.019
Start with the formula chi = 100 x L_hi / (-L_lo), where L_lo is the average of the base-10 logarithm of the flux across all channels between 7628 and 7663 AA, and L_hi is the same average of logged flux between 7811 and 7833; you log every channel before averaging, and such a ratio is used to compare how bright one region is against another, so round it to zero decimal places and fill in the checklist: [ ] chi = -97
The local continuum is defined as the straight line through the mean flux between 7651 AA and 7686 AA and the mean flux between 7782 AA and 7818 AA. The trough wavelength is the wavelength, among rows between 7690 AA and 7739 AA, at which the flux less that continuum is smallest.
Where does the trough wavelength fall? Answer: 7699.50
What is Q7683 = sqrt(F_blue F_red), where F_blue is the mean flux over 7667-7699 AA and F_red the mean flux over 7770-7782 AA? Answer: 3.80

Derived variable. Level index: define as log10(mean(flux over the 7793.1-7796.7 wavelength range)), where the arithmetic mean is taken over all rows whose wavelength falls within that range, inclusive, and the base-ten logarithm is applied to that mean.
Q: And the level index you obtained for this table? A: 0.563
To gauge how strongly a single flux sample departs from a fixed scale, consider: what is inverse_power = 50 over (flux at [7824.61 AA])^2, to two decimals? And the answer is 3.76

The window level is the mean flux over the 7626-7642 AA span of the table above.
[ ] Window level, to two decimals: 3.96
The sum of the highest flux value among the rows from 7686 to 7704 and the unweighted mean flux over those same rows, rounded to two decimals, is 7.72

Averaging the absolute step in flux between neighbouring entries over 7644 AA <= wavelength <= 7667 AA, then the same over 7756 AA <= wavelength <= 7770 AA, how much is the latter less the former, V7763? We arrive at -0.04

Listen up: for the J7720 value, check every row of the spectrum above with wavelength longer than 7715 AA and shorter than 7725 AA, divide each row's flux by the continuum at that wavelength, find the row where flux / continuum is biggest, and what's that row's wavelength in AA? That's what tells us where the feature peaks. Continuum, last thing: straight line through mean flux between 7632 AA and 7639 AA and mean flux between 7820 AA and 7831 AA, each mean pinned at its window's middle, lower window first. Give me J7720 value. 7717.25 AA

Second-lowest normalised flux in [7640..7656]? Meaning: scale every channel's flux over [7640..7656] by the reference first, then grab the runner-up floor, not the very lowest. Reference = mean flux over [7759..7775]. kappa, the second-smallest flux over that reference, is 0.938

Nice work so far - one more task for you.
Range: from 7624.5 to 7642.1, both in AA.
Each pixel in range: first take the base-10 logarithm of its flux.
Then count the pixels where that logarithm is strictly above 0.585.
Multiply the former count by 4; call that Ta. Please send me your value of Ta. 28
